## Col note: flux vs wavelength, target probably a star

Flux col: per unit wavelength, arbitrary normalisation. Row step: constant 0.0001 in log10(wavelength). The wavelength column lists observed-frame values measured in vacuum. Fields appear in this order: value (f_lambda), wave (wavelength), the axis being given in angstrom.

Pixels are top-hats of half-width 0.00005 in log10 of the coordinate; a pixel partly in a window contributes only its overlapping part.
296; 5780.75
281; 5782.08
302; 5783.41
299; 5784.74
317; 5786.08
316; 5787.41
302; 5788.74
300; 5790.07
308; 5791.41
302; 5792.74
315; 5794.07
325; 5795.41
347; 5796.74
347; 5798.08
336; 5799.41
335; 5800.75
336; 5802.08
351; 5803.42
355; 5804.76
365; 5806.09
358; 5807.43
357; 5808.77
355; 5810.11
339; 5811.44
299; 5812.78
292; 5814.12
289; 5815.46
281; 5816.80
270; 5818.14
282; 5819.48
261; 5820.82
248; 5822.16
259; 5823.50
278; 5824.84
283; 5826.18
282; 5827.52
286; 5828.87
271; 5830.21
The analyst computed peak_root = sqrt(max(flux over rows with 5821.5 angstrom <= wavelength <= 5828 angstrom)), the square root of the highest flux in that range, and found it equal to 16.8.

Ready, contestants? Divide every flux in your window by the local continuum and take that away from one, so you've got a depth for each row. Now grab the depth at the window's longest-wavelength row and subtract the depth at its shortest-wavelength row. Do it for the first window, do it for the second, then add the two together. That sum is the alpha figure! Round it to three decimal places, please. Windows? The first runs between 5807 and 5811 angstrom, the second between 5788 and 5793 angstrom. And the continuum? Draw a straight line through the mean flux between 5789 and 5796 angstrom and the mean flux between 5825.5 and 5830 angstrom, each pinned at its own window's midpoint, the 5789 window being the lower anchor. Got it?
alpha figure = -0.008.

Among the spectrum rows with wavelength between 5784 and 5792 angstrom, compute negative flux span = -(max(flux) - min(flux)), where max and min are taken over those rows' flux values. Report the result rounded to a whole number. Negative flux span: -18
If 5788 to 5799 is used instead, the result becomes -47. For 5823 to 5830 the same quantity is -27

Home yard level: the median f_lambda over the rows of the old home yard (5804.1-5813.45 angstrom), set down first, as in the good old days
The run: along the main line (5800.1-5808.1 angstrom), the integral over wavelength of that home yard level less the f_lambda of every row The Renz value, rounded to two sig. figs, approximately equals 40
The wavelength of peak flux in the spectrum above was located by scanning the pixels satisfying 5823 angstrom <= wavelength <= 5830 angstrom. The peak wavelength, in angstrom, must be 5828.87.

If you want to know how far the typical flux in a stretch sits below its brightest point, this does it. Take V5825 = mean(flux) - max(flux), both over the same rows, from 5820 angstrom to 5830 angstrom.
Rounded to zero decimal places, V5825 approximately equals -15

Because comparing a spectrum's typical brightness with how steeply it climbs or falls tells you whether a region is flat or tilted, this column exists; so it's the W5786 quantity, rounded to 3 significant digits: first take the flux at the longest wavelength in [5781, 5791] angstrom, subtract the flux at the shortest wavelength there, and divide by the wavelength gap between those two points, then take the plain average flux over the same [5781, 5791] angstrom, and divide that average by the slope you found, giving 127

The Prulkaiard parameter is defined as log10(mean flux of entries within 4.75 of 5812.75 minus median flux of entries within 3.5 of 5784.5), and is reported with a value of 1.15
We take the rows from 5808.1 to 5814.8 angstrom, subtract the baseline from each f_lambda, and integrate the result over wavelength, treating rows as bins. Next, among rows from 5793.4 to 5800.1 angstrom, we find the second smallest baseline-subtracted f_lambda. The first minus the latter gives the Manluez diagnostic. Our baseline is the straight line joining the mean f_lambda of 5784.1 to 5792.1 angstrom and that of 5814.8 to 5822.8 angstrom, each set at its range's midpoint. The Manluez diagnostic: 296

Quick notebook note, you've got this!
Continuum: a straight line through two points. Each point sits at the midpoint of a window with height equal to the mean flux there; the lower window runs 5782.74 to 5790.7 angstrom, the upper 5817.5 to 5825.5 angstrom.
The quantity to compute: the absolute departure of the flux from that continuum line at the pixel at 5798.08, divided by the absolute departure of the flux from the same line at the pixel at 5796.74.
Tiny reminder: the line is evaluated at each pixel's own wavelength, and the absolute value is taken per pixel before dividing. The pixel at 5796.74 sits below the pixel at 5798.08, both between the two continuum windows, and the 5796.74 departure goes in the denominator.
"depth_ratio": 1.0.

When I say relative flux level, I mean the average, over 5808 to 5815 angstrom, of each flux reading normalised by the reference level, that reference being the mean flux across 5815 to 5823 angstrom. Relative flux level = 1.21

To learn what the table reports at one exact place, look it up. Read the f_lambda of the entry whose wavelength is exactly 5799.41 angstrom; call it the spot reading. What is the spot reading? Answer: 336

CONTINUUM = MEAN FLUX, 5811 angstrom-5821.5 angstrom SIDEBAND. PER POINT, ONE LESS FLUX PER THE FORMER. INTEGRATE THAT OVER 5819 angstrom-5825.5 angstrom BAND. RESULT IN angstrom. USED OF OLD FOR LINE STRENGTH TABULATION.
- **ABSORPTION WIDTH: 0.5 angstrom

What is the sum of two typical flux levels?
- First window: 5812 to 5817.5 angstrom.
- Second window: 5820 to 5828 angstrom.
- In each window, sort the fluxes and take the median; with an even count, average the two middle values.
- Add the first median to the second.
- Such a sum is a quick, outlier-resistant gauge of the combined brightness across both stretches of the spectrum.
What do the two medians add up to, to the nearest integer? 560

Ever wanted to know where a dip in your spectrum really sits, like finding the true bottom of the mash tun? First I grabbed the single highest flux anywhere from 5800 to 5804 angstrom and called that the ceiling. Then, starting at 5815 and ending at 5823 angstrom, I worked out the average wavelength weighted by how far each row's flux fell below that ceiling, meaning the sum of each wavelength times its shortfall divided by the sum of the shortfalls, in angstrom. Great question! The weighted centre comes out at 5819.2 angstrom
